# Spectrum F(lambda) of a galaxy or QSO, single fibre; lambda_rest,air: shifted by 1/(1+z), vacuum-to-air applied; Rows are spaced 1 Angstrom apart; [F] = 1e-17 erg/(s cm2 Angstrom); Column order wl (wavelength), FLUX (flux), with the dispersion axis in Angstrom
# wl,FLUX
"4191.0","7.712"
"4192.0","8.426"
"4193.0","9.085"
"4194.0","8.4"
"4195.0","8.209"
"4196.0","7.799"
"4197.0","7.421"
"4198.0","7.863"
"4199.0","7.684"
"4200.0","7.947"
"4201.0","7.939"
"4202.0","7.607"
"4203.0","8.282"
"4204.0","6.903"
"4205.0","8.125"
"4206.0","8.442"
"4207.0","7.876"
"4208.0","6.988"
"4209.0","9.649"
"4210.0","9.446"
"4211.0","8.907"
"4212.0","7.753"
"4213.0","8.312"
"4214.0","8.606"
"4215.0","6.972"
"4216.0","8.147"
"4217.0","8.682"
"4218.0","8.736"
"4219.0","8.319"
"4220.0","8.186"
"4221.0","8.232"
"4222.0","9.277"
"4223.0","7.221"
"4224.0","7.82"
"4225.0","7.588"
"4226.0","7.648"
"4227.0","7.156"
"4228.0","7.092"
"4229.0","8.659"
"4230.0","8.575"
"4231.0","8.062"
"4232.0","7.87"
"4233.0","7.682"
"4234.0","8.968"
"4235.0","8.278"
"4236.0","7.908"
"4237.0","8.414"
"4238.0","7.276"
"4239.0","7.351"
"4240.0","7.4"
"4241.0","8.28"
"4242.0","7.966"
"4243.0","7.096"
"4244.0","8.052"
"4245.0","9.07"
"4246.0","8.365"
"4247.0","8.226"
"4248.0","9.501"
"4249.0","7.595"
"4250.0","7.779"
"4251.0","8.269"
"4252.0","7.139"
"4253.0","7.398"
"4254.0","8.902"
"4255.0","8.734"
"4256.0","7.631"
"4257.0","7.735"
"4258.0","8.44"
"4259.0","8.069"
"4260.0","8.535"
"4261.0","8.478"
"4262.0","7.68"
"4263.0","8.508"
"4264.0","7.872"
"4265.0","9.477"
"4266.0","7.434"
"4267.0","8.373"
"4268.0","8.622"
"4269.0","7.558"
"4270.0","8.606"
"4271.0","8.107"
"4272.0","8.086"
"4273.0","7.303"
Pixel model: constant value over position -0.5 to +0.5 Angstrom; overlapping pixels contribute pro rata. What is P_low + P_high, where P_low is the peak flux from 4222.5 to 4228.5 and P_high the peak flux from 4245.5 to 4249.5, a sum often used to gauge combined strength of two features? 17.3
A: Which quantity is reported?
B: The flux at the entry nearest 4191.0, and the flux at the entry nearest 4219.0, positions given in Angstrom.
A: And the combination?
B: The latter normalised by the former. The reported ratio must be 1.08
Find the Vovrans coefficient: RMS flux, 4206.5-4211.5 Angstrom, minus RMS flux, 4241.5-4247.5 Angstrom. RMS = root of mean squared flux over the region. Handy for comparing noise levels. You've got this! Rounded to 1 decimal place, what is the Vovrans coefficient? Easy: 0.5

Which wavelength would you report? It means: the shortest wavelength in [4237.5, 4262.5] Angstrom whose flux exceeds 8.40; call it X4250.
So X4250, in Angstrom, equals 4245.0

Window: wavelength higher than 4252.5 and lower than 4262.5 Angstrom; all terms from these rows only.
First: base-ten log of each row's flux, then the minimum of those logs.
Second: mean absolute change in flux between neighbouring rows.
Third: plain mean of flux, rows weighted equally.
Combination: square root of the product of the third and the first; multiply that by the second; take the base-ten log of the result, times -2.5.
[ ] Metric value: -0.48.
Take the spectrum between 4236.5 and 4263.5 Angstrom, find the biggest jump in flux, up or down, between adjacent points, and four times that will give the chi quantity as 7.6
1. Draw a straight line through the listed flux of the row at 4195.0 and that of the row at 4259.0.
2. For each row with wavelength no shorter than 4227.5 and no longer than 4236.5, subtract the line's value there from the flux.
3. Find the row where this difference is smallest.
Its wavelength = 4228.0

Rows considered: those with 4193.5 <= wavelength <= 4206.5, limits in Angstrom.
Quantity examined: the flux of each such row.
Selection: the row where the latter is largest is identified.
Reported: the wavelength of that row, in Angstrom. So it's 4206.0 Angstrom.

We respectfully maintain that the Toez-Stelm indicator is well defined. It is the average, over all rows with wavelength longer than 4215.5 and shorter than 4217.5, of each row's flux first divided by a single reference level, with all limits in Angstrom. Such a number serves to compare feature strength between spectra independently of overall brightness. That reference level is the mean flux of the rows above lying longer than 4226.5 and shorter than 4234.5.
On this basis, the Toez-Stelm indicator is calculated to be 1.05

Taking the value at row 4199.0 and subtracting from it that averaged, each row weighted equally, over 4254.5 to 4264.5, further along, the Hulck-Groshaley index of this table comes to -0.5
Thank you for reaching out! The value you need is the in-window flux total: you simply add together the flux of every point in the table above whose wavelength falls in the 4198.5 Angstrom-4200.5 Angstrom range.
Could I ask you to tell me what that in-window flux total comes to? 15.6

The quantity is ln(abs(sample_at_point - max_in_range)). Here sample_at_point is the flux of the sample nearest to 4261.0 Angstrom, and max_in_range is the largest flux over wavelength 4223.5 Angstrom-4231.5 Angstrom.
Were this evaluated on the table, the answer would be -1.7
